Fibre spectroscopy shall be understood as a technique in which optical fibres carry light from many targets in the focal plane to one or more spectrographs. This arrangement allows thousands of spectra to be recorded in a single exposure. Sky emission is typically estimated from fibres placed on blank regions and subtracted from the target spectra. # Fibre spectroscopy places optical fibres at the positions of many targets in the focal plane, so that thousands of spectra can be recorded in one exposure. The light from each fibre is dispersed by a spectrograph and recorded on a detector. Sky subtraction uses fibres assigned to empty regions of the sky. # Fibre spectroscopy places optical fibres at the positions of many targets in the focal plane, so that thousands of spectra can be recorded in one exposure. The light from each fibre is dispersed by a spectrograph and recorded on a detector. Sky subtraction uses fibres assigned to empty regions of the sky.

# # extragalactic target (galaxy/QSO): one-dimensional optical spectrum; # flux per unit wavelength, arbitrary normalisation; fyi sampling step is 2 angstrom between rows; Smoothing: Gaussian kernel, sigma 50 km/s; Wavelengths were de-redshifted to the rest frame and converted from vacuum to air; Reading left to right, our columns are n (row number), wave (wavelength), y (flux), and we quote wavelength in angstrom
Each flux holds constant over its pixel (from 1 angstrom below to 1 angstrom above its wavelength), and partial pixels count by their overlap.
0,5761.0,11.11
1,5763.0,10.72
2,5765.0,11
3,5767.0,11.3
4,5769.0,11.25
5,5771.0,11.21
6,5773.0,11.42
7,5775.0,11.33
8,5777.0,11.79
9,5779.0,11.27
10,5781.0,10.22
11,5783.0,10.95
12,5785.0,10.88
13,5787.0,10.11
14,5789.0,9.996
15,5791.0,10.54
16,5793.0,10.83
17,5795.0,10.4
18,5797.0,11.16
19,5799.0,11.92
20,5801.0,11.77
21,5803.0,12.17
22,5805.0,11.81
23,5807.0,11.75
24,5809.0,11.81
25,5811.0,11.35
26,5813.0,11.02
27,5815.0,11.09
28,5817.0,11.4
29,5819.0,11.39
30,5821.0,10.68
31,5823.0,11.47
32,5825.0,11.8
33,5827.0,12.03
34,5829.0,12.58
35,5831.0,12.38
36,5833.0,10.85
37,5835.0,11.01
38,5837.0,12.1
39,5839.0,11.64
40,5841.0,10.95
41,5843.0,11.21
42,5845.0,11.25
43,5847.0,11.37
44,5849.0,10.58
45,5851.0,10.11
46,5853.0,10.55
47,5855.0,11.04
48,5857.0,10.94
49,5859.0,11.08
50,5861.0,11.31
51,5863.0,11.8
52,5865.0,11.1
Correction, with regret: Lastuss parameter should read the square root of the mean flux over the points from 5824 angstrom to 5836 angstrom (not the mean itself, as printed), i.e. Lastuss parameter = 3.43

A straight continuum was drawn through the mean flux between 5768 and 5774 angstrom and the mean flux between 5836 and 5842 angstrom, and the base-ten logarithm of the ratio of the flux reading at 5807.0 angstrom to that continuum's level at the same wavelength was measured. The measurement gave 0.012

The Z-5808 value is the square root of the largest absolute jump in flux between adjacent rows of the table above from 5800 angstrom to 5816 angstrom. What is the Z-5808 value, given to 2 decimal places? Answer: 0.68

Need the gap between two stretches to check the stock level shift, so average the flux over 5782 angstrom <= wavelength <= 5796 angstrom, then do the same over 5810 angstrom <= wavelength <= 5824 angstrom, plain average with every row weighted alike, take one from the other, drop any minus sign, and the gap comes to 0.67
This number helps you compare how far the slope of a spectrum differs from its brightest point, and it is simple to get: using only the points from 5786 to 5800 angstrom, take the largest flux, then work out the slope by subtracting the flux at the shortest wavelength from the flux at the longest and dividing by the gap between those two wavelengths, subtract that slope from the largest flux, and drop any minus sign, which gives 11.8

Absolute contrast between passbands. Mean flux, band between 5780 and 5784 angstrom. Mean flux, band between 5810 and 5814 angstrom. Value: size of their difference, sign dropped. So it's 0.60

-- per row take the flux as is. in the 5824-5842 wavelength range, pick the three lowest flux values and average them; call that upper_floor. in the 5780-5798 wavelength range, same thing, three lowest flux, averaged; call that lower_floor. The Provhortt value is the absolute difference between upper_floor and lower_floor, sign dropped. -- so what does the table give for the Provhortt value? 0.8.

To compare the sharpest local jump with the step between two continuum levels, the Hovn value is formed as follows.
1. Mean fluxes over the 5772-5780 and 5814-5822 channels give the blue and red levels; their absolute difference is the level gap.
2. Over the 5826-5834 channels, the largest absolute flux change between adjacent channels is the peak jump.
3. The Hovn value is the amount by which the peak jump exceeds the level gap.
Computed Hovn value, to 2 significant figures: 1.2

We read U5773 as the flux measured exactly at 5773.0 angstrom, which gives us 11.42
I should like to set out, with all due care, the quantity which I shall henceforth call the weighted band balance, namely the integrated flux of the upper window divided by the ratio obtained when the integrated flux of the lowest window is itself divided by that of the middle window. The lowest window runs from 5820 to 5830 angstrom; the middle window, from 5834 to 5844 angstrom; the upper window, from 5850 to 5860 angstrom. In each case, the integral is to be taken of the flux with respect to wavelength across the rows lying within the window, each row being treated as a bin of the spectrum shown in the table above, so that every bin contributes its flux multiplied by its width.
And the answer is 104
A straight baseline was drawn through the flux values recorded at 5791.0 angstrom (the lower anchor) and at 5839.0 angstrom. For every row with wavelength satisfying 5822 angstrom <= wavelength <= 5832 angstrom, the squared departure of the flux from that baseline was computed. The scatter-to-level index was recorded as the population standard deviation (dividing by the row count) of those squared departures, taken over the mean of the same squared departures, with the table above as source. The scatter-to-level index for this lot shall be 0.8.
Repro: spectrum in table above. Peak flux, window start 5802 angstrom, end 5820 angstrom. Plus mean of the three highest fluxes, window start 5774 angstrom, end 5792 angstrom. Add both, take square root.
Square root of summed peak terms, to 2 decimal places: 4.86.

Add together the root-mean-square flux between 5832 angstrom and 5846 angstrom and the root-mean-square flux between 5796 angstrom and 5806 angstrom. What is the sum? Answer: 23.1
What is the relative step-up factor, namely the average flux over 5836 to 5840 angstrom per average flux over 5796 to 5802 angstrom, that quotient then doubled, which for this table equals 2.04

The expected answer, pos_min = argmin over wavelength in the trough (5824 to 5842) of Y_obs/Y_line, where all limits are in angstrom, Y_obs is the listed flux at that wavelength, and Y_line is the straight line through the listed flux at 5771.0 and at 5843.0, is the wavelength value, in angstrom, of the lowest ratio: 5833.0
